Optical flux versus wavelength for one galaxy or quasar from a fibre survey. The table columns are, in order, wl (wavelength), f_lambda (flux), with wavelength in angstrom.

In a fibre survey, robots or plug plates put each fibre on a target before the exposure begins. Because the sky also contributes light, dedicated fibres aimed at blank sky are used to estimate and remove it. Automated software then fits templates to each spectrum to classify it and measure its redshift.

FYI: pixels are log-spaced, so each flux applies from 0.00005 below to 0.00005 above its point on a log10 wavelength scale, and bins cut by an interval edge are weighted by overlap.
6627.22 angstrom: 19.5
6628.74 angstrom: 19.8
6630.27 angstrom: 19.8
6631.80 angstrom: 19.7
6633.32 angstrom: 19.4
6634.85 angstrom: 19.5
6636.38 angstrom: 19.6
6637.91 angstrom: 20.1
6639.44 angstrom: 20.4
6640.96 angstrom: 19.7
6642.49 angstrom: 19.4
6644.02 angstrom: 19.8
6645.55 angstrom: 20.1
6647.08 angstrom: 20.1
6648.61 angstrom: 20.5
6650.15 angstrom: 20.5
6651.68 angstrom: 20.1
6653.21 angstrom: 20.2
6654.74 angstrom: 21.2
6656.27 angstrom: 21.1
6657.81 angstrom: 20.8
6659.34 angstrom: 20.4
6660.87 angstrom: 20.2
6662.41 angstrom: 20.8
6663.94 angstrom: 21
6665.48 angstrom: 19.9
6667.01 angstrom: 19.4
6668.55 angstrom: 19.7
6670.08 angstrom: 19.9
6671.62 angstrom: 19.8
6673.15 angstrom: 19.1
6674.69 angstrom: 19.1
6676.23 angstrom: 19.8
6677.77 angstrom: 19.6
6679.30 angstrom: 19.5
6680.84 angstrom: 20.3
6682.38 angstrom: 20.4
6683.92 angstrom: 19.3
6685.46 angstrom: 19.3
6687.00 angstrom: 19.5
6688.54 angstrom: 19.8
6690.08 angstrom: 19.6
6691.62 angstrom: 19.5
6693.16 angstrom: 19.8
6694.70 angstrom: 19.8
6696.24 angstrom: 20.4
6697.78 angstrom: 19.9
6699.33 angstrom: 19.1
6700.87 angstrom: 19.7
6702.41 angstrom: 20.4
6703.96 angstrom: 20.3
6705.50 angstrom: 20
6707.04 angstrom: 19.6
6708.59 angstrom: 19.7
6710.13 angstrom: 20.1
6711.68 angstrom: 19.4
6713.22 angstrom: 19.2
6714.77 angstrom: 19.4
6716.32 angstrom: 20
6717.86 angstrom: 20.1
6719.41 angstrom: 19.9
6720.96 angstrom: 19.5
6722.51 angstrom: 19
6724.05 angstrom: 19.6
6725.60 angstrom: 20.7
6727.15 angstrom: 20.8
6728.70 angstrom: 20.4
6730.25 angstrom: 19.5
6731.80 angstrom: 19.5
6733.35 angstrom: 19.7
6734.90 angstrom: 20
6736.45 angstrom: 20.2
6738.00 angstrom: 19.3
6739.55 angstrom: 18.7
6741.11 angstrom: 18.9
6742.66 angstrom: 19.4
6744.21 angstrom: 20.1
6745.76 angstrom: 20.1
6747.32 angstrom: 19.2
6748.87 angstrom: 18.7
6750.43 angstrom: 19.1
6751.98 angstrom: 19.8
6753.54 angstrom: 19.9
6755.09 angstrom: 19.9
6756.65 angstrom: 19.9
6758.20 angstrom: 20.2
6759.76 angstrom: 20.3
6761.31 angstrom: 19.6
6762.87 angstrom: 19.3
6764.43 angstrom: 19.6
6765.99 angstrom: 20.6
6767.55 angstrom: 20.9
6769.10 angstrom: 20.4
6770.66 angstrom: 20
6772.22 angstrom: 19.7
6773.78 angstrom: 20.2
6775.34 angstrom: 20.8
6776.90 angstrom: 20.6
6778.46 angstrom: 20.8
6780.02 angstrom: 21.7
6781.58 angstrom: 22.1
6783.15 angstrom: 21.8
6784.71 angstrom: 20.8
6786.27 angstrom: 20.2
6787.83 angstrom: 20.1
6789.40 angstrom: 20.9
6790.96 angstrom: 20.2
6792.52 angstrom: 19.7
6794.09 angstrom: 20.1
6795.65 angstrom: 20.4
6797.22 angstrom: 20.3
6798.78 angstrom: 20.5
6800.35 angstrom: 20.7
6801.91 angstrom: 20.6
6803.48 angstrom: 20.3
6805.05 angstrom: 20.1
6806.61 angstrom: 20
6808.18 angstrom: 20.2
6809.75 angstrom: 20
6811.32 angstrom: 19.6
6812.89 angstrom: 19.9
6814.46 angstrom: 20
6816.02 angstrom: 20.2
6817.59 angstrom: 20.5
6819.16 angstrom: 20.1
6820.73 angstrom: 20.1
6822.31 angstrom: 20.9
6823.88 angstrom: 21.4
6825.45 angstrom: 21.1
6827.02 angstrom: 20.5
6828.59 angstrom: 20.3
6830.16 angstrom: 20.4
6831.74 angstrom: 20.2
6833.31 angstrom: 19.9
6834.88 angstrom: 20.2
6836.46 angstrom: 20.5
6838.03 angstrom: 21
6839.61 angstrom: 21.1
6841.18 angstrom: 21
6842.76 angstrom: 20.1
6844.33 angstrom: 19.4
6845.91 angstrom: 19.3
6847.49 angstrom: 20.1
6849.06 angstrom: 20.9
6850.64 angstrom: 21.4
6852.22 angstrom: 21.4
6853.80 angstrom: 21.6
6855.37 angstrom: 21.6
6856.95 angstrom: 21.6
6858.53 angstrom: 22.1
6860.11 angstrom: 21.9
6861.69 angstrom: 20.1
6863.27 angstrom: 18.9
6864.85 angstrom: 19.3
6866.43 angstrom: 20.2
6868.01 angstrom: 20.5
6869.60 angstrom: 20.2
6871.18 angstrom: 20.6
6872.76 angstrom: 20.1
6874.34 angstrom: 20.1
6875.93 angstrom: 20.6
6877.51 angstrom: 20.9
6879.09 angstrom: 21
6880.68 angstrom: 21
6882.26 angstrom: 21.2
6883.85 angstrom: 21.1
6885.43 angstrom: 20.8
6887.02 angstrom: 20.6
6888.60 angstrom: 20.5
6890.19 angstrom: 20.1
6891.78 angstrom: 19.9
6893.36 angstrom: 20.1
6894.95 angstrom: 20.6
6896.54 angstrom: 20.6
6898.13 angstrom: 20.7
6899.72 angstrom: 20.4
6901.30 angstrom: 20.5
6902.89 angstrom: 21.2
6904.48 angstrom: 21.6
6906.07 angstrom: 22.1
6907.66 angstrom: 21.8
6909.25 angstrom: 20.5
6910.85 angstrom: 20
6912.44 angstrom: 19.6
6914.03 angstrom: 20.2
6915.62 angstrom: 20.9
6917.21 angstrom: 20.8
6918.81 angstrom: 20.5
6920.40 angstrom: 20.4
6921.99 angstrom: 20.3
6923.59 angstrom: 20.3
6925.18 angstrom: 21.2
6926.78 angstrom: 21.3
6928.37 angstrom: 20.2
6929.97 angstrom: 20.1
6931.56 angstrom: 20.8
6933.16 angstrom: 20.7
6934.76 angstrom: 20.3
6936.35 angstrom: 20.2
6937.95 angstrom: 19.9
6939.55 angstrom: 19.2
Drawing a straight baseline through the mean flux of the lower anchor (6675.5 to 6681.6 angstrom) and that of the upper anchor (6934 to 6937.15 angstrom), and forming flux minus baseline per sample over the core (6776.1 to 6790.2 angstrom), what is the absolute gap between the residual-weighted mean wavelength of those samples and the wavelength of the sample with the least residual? 5.6 angstrom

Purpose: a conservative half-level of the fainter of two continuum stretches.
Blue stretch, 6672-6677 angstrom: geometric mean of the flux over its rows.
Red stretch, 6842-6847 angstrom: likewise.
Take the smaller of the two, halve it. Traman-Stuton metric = 9.67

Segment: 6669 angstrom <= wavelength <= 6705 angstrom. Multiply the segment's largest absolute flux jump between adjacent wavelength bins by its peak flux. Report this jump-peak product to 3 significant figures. 22.4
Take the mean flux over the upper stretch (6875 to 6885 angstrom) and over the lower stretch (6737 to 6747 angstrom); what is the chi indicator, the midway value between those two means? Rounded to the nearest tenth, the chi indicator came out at 20.2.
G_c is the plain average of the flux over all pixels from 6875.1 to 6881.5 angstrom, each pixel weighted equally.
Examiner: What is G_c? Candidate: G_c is 20.9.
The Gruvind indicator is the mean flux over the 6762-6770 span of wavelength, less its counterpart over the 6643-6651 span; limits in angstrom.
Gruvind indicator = 0.0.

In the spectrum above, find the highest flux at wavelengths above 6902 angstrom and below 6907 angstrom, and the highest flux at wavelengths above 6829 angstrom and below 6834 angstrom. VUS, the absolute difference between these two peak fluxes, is 1.7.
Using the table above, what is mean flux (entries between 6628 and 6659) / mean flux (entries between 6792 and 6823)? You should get 0.99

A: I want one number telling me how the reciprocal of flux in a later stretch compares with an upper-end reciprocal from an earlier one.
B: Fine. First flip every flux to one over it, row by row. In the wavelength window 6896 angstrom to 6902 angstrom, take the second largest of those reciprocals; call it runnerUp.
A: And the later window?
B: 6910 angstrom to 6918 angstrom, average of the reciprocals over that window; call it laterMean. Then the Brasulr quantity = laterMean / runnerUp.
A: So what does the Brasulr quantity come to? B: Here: 1.01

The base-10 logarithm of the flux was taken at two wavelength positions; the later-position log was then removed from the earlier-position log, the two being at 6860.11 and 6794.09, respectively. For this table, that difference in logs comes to -0.037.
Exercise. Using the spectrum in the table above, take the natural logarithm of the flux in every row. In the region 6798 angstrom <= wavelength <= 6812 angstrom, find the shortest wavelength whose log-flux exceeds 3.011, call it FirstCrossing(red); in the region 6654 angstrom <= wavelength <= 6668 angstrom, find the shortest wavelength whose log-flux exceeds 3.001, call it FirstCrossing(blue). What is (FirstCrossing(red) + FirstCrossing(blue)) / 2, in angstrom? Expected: 6726.8 angstrom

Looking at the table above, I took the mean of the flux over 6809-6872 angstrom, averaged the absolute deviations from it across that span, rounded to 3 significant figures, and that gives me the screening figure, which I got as 0.603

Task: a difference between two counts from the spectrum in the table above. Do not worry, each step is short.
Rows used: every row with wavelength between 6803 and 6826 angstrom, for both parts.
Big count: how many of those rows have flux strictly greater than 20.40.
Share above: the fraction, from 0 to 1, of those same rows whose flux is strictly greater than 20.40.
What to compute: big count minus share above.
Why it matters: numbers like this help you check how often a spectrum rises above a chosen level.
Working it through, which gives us 3.7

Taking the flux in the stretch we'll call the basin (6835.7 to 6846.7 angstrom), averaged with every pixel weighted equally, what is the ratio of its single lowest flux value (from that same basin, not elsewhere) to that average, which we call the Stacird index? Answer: 0.949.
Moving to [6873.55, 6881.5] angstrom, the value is 0.970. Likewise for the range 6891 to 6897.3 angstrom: 0.980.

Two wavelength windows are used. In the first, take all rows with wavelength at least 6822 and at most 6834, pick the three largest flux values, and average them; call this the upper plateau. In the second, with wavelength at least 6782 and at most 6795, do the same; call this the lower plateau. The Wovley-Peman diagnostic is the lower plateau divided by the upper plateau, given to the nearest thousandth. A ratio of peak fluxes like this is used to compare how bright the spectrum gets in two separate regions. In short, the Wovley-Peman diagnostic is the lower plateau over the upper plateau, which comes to 1.002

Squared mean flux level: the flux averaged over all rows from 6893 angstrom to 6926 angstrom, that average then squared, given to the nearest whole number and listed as 428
